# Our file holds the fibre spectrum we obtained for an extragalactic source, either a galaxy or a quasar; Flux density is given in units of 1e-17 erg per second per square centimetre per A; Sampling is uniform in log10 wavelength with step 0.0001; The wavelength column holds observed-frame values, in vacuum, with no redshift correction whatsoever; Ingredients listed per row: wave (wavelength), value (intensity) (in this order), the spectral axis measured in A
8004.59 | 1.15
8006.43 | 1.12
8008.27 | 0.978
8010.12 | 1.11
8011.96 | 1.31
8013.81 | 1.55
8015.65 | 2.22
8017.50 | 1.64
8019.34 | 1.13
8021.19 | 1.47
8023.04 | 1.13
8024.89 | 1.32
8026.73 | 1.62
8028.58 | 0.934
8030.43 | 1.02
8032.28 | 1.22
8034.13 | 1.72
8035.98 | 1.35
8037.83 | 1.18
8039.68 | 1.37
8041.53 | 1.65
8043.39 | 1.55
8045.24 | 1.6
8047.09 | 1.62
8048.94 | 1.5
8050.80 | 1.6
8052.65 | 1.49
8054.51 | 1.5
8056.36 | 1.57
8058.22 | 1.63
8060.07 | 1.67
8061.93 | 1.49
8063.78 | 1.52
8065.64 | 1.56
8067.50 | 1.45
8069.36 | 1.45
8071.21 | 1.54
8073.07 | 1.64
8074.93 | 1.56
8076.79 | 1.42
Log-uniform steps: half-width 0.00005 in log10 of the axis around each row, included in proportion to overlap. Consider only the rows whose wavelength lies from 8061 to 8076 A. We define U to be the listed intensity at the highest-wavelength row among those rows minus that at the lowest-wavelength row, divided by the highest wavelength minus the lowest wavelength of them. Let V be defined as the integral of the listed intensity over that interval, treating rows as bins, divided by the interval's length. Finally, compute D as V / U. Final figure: 283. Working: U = 0.01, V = 1.53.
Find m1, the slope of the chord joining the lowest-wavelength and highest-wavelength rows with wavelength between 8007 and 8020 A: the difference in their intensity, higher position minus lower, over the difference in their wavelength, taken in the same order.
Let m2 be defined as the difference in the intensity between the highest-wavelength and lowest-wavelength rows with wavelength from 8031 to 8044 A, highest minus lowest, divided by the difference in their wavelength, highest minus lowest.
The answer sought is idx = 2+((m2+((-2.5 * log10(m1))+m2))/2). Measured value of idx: 4.4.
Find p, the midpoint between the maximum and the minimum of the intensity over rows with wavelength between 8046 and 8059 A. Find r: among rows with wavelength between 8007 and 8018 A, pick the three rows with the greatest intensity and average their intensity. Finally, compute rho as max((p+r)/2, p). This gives 1.68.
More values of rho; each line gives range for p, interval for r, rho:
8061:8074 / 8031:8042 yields 1.56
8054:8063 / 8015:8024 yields 1.68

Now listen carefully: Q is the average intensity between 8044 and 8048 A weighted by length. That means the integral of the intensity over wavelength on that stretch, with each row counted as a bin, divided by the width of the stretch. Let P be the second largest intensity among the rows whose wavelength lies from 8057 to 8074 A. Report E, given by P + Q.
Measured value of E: 3.2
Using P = 1.64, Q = 1.61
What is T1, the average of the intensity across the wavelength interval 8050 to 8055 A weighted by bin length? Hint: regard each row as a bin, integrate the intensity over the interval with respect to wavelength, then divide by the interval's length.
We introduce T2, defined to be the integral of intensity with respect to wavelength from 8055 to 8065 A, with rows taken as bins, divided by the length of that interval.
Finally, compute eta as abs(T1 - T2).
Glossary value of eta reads 0.04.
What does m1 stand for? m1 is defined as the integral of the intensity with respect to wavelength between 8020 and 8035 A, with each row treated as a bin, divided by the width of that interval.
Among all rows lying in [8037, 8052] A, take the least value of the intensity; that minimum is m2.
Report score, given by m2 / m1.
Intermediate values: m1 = 1.30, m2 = 1.18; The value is 0.9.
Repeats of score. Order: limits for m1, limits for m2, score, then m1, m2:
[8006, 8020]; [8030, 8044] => 0.7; 1.40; 1.02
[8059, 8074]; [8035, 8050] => 0.8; 1.54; 1.18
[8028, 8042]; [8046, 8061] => 1.1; 1.30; 1.49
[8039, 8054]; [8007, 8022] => 0.6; 1.55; 0.978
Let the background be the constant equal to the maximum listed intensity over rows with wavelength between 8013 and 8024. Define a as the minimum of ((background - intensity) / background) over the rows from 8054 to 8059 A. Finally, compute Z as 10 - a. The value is 9.73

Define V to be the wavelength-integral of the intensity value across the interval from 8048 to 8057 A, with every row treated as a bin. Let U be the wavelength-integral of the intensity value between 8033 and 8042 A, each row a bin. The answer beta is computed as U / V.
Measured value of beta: 0.9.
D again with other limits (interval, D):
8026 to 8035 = 96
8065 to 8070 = -50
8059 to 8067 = -79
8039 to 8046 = 37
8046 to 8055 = -96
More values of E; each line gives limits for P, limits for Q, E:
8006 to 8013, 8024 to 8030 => 2.4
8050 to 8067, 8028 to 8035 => 2.9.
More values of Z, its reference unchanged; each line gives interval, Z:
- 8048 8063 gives 9.75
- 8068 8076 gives 9.74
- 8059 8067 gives 9.75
